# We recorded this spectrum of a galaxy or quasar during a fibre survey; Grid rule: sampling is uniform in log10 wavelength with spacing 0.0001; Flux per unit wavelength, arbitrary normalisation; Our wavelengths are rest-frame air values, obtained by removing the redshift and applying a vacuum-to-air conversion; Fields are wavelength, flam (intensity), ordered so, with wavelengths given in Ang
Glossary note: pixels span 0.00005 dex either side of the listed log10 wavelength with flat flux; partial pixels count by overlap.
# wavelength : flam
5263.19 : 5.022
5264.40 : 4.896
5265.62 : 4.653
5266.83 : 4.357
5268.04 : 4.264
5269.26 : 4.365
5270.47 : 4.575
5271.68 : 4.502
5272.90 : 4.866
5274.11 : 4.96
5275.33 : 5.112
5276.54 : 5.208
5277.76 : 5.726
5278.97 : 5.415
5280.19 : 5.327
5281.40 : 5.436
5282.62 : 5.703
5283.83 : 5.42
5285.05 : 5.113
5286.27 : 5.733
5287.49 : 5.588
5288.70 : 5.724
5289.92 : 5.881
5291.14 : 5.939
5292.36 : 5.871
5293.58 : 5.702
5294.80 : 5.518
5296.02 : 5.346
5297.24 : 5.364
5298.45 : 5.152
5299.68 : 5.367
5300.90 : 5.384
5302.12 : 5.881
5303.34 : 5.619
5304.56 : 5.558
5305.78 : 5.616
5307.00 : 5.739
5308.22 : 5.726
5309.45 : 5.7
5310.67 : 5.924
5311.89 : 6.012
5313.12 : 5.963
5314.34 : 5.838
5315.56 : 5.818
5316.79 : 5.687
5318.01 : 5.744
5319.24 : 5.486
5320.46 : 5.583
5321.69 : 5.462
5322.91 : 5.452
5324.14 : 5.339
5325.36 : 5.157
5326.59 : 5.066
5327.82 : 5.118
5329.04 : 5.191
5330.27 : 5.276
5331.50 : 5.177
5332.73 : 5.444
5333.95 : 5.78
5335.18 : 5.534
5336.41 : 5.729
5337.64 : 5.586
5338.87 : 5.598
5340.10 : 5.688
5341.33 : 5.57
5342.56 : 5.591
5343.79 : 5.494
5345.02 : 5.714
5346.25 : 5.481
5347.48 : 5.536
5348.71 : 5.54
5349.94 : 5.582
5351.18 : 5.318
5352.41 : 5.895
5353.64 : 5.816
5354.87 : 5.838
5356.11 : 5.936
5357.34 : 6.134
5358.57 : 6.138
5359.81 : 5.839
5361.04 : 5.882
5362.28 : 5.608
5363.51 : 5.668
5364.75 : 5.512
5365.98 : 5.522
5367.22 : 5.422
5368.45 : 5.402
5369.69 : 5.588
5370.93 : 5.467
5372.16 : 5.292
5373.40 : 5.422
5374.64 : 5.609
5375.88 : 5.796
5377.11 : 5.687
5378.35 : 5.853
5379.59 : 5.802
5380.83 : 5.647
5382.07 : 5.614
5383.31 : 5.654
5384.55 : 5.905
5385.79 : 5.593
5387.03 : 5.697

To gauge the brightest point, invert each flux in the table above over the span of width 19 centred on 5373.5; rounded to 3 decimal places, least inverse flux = 0.171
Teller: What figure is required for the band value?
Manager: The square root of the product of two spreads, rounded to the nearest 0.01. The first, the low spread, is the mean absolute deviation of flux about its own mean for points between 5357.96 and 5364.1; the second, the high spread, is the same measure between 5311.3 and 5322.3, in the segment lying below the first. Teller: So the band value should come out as 0.15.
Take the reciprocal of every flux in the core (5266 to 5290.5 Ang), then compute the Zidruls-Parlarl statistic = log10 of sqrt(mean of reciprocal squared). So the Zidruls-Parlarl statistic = -0.706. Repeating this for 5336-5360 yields -0.755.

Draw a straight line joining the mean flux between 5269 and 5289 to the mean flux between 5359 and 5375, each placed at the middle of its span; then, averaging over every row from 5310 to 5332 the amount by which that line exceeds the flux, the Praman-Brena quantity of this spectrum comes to -0.13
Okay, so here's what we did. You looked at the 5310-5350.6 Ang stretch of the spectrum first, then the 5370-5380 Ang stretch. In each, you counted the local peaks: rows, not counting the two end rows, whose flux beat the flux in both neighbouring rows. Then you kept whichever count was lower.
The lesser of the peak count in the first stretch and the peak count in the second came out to 2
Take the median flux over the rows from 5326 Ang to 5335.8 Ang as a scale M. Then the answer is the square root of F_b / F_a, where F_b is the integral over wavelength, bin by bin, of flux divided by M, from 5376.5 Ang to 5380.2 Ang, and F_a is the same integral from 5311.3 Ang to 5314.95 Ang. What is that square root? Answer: 0.99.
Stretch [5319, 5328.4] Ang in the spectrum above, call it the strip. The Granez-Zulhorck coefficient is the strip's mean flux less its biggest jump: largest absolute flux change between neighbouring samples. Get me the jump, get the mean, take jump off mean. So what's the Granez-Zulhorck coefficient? 5.15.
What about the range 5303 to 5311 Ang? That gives 5.47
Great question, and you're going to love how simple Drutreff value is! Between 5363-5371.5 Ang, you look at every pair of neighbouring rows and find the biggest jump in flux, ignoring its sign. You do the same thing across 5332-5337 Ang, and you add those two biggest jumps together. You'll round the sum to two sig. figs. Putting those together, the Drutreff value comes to 0.52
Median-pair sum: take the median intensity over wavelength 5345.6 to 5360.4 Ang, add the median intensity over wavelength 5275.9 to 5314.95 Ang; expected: 11.5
